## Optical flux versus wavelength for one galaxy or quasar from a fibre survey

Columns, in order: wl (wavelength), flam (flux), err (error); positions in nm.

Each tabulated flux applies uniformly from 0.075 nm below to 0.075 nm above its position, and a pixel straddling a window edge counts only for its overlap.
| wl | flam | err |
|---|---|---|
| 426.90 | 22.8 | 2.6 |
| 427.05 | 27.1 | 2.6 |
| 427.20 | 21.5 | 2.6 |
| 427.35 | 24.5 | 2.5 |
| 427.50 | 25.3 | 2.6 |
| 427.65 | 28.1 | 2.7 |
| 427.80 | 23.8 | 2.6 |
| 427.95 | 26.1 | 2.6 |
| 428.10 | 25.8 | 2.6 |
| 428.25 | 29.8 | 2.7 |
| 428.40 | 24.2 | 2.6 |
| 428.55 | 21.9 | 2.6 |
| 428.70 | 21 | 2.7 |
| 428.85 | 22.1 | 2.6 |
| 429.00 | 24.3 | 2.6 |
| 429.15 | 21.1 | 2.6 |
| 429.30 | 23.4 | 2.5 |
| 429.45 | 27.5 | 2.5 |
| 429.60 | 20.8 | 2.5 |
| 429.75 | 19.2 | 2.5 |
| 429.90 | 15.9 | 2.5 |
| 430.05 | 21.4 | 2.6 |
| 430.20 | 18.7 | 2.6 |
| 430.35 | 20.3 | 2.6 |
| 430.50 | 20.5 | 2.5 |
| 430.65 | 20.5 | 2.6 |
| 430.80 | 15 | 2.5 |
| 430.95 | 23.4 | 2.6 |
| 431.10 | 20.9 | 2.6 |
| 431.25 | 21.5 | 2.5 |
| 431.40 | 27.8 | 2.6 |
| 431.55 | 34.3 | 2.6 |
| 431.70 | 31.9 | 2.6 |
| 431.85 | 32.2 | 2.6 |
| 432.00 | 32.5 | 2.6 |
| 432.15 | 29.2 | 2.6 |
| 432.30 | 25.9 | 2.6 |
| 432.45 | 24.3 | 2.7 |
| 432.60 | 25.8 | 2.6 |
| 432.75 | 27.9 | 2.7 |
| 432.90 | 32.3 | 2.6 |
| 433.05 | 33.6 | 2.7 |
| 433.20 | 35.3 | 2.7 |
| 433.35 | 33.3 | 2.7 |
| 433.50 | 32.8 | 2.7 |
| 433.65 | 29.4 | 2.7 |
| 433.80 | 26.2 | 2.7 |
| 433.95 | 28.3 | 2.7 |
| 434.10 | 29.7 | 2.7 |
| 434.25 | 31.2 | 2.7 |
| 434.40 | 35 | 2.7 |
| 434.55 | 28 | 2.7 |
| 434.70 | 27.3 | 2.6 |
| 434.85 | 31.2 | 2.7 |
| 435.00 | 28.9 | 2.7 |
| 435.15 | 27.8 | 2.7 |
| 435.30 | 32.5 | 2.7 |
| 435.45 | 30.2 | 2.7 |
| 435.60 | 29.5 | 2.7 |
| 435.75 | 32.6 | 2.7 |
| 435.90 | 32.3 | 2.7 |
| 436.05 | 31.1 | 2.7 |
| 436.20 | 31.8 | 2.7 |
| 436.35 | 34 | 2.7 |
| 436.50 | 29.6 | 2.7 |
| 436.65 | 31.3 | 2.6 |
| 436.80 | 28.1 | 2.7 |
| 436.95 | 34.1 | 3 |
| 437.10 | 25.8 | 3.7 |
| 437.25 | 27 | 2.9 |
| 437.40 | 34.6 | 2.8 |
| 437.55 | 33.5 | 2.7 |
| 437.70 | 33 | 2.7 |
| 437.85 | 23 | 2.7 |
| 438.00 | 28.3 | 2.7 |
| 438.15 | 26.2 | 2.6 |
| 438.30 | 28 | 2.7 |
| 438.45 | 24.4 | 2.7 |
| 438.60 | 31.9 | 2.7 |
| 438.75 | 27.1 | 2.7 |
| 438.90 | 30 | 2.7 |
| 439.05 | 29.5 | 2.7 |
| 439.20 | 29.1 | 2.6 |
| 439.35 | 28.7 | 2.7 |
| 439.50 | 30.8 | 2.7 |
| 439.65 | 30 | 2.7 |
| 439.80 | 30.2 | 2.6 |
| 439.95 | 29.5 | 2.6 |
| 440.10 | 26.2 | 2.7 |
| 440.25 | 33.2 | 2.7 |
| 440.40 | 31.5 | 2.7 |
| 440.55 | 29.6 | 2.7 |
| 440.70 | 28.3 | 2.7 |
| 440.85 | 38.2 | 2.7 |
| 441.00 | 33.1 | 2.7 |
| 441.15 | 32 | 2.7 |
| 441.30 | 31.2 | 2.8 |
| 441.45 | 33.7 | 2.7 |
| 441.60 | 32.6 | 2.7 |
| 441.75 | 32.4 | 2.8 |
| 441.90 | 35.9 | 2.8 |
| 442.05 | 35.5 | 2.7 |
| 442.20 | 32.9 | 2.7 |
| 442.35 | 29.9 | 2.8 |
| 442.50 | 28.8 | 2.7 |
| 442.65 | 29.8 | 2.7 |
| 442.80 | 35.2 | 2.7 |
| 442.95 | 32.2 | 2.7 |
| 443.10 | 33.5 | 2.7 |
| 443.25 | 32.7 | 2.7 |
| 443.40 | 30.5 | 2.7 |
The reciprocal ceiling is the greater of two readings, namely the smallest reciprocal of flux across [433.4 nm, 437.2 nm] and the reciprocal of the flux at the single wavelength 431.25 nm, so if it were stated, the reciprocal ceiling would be 0.047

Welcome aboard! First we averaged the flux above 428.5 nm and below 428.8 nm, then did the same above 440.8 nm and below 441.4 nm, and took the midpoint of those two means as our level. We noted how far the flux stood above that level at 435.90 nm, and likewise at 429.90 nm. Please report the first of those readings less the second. 16.4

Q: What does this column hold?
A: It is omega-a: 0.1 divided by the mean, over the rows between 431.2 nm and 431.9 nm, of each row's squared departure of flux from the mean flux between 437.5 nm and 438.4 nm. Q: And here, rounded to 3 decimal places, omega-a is 0.005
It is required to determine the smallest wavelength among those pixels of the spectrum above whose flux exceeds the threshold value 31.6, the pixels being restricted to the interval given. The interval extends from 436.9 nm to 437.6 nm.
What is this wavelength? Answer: 436.95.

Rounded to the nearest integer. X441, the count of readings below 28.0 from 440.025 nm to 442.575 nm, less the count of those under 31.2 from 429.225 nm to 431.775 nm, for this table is -14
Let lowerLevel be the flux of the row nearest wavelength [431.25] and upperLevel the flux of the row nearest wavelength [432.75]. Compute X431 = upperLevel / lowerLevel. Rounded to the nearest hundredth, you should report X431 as 1.30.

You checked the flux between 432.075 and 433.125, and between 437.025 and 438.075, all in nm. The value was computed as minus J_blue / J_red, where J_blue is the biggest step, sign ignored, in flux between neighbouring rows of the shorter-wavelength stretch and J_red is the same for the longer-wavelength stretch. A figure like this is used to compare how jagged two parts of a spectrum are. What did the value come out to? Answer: -0.44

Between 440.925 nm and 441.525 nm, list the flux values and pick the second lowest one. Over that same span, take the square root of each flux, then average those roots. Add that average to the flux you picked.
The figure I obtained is 38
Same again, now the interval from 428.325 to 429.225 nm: 26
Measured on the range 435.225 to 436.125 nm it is 36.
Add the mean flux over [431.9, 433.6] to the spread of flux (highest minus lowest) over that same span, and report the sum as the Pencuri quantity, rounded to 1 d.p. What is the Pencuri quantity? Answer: 41.3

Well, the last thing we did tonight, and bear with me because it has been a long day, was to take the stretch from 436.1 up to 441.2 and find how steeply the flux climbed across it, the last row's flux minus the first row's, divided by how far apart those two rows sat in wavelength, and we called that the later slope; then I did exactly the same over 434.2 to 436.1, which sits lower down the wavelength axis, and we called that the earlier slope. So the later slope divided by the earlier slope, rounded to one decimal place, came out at -0.7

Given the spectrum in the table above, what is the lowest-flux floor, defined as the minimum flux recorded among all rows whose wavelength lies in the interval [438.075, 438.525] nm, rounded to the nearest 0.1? 24.4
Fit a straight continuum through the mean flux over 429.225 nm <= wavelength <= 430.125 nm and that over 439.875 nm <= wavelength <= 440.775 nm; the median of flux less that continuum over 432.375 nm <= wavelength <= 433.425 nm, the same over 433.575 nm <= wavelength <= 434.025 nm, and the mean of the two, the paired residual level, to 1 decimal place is 6.0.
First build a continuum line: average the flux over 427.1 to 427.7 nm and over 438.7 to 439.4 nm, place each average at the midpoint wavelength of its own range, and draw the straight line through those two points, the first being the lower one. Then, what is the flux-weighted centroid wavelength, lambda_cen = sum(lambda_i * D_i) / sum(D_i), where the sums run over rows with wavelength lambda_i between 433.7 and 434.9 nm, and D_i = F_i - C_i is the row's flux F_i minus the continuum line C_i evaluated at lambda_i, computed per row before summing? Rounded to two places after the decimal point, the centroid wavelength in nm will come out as 434.42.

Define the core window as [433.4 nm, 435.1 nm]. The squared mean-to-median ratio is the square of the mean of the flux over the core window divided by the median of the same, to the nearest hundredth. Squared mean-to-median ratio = 1.03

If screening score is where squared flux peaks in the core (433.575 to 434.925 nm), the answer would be 434.40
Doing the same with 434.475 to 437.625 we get 437.40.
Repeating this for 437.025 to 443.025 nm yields 440.85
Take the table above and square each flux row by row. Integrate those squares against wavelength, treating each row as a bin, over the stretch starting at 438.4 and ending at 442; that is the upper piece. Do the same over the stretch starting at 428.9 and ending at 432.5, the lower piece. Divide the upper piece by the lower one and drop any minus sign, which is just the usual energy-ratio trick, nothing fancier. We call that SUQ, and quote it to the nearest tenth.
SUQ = 1.6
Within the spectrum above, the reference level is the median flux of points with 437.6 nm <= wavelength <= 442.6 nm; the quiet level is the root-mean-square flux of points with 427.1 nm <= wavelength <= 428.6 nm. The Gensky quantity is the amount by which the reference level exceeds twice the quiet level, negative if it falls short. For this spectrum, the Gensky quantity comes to -20.4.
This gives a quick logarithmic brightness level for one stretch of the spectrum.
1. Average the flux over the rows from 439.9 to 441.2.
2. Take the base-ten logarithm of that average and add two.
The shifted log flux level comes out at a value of 3.50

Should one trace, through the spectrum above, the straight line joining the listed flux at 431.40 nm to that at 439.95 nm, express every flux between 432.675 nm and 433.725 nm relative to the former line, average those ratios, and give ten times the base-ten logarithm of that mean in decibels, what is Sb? 0.57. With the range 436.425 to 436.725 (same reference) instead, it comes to 0.24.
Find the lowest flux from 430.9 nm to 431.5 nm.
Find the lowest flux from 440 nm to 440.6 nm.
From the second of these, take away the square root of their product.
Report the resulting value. 2.8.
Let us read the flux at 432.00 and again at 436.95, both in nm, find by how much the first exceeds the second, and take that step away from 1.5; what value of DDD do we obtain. 3.1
